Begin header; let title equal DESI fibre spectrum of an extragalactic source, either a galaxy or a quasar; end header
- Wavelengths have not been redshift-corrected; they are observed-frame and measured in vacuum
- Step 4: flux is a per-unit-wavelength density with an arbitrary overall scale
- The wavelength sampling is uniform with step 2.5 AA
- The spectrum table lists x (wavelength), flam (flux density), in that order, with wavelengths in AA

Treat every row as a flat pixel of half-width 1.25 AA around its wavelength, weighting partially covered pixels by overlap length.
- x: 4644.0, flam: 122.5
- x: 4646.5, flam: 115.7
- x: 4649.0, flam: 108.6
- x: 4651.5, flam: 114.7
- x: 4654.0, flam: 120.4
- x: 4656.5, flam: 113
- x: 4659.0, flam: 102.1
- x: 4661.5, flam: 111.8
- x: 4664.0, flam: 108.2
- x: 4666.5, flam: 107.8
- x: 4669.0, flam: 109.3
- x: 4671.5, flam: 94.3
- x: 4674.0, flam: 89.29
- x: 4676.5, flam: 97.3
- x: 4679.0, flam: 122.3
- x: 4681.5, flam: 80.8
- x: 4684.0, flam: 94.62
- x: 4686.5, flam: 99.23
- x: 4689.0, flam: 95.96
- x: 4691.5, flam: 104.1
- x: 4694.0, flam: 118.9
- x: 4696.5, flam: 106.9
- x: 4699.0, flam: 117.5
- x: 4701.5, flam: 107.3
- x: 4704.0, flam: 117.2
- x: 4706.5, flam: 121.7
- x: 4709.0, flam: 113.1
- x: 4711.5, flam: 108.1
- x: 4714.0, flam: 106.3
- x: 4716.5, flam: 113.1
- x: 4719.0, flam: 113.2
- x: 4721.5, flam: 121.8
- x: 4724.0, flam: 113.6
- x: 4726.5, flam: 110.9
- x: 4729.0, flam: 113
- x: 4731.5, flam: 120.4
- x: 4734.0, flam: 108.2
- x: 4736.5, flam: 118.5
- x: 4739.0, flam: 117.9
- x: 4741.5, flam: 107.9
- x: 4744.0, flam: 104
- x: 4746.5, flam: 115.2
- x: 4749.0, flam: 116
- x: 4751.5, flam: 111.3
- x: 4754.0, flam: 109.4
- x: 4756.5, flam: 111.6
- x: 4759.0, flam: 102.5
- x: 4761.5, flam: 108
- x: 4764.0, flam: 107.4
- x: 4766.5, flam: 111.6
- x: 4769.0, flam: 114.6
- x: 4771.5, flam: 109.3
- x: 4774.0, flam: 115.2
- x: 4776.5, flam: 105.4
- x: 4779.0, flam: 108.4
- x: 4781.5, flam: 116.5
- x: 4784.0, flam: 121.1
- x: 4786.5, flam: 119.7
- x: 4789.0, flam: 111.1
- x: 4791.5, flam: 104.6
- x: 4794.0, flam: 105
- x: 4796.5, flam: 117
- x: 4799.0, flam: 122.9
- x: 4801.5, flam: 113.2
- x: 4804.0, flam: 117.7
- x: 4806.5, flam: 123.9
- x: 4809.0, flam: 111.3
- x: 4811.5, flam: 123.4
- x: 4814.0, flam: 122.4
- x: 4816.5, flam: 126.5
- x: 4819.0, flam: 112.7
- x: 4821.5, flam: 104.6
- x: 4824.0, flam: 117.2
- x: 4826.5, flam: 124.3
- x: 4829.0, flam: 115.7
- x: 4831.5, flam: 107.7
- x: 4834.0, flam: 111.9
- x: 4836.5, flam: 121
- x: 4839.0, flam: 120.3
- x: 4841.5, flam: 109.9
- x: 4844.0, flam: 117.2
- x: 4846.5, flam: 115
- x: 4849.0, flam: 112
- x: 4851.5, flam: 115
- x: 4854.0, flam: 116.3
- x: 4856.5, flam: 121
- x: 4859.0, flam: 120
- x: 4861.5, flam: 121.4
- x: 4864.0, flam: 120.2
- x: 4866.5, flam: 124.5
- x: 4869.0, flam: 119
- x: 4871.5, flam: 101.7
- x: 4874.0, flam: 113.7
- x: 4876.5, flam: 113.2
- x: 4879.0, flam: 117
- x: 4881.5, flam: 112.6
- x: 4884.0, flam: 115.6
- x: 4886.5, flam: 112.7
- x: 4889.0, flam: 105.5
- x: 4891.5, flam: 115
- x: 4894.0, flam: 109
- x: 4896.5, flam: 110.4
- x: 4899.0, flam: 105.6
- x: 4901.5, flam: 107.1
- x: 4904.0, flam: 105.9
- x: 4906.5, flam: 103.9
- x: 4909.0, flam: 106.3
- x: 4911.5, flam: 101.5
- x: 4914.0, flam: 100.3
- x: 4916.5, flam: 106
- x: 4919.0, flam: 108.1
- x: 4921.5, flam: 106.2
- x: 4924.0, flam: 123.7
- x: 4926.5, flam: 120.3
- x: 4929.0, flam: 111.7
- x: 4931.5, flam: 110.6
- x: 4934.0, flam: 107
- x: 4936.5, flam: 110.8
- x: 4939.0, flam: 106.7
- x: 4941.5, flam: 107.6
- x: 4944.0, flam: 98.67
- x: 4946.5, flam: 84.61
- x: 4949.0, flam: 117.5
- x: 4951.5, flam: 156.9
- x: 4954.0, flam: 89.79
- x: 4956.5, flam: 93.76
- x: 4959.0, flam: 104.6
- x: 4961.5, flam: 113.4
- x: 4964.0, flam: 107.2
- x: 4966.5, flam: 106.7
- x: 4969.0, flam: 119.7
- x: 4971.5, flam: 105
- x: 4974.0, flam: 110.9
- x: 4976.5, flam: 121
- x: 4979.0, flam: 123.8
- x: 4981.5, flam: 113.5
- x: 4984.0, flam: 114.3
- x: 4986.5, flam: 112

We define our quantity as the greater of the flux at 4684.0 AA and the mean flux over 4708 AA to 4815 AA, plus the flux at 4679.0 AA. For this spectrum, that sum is 235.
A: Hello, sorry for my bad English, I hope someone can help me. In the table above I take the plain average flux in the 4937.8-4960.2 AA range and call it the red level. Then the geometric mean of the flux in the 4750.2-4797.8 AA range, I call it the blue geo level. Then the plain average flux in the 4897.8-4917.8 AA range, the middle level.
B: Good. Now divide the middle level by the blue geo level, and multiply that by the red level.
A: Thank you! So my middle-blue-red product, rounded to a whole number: 101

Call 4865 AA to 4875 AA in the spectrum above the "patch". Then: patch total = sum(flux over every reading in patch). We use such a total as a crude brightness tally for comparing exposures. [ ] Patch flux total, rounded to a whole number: 459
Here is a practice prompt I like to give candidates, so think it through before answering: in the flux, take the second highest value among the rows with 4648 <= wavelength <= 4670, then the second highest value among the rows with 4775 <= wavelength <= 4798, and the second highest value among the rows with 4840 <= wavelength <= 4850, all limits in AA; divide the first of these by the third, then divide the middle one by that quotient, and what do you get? 120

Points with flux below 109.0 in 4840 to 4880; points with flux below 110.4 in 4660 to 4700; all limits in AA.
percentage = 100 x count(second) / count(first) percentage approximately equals 1200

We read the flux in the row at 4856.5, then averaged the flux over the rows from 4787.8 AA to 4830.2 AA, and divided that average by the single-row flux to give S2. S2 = 0.96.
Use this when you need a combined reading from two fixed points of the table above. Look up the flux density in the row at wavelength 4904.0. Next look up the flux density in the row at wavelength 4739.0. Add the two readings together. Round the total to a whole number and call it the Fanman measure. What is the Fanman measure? 224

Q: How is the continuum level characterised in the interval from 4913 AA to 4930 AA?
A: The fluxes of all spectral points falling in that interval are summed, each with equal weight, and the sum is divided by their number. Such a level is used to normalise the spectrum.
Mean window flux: 111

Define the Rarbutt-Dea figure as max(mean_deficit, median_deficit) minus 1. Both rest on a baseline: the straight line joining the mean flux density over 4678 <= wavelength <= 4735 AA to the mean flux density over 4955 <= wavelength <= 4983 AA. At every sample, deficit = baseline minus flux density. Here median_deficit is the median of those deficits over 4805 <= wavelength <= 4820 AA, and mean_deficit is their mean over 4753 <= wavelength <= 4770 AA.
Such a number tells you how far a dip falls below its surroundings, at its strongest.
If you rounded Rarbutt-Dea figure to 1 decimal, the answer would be -0.2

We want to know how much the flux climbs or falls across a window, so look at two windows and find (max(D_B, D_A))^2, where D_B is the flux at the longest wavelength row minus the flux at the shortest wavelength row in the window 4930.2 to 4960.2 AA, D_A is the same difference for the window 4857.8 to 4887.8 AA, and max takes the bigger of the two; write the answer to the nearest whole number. 36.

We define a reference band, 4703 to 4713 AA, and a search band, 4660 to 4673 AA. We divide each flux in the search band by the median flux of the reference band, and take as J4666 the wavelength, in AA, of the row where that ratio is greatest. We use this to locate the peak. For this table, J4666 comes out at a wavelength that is 4661.5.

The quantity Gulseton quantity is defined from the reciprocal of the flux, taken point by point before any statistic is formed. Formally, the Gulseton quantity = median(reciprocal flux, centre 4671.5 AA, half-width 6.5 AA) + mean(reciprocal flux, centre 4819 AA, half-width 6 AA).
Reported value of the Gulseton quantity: 0.0189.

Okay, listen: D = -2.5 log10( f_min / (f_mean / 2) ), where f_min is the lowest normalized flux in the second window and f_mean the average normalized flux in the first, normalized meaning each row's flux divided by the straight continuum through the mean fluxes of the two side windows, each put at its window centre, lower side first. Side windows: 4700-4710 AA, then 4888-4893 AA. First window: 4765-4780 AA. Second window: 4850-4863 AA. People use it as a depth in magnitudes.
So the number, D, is -0.812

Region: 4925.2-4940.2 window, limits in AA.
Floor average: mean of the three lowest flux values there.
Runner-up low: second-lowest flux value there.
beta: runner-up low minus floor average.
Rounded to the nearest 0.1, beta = -1.1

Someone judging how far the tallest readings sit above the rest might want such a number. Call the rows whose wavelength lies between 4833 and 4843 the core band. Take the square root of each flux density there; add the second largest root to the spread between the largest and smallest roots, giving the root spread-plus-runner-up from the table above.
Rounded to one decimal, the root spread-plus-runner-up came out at 11.5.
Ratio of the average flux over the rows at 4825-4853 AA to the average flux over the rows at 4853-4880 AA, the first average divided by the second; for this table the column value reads 0.99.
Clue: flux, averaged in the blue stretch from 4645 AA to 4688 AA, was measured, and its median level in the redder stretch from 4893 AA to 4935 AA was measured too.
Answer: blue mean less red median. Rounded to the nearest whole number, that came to -2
